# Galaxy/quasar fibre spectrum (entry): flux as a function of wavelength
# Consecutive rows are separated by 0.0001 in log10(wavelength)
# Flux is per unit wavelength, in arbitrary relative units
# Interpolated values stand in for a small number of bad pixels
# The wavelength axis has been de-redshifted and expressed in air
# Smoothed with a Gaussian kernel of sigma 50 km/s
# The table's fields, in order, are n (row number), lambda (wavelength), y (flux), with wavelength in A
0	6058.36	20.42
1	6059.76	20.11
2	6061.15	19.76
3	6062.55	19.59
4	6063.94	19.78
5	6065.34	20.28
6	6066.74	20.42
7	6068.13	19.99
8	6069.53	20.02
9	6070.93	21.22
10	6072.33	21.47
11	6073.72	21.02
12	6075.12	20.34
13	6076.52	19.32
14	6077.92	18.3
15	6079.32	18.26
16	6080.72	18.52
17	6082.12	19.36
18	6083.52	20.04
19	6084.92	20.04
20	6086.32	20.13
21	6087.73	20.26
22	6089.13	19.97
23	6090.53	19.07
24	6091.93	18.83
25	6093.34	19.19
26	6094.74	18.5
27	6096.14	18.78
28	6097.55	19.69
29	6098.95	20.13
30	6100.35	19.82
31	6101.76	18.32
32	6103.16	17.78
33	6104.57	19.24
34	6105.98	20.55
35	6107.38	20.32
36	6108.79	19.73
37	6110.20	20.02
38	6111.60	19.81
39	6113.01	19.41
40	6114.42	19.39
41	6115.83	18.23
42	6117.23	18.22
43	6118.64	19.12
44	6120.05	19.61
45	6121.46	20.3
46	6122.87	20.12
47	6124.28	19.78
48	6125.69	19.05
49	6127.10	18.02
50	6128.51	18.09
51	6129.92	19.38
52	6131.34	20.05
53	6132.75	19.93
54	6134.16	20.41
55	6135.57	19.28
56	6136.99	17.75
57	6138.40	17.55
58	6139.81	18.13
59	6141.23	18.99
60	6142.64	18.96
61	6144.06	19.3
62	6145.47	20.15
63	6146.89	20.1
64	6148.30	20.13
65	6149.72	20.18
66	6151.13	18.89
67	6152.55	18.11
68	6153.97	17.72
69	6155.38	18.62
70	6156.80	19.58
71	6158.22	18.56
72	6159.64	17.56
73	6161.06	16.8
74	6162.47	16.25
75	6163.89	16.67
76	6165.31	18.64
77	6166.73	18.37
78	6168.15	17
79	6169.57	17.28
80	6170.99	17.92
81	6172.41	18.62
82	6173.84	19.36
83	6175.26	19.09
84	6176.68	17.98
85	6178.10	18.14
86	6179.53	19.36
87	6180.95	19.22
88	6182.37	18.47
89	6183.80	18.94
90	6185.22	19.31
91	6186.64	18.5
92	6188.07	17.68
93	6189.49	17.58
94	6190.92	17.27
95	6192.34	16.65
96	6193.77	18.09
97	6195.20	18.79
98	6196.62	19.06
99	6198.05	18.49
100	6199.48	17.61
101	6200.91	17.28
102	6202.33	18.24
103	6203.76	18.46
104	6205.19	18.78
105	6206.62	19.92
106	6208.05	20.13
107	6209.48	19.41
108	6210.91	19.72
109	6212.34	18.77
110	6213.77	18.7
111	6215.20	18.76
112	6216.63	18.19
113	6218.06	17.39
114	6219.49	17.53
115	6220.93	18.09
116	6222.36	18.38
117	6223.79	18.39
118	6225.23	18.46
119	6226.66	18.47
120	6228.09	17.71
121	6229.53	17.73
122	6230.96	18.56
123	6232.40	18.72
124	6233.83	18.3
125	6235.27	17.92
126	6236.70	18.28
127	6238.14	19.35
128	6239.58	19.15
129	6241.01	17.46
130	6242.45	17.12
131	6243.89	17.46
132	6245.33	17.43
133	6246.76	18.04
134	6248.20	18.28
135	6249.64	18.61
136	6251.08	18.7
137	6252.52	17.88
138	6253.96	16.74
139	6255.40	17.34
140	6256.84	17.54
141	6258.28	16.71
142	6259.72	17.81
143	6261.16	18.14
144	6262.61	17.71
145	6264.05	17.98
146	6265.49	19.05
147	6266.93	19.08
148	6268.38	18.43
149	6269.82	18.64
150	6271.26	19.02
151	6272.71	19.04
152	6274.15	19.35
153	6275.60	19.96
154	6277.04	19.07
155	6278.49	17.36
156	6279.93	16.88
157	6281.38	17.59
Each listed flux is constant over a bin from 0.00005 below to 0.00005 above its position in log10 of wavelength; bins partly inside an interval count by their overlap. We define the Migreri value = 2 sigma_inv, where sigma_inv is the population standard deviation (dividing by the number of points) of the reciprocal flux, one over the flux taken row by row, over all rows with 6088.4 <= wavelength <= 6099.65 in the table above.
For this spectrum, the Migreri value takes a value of 0.003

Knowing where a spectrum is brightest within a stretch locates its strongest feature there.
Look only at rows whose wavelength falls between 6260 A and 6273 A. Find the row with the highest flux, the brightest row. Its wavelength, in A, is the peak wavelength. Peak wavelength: 6266.93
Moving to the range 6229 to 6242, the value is 6238.14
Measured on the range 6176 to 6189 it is 6179.53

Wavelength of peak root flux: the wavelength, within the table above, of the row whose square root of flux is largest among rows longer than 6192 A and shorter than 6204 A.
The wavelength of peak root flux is 6196.62 A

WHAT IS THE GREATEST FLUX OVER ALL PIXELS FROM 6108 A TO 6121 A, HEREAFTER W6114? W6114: 20.02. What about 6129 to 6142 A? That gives 20.41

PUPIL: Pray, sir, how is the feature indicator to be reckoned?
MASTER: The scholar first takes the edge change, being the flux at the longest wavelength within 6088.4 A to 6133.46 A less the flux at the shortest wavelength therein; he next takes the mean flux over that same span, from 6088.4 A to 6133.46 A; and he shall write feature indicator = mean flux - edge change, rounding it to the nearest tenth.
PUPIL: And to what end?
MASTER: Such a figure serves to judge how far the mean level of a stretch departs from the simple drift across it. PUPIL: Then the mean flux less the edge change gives 19.4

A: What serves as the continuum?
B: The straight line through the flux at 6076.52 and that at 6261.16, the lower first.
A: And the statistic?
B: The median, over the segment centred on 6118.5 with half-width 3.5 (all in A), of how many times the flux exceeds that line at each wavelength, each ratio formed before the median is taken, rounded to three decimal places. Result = 1.004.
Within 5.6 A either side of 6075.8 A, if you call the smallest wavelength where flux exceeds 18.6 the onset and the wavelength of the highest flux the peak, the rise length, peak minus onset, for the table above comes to 1.4 A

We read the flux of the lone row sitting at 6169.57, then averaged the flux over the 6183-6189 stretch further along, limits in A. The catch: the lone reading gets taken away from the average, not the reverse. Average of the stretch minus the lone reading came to 1.3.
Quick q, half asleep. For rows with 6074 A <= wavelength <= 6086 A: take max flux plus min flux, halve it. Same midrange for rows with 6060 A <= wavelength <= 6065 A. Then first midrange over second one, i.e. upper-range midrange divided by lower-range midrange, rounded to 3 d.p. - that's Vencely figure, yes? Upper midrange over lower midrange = 0.980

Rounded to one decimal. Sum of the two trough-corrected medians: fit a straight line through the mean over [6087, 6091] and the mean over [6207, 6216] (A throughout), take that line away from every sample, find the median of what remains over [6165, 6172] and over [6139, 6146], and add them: -2.1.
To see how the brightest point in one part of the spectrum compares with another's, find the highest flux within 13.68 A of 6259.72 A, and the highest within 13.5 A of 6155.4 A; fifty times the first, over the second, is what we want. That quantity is 47.3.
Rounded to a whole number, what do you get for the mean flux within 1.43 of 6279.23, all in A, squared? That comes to 293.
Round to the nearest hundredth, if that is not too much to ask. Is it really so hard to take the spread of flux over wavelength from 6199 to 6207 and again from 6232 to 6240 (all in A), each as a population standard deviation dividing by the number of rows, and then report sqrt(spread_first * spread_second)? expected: 0.66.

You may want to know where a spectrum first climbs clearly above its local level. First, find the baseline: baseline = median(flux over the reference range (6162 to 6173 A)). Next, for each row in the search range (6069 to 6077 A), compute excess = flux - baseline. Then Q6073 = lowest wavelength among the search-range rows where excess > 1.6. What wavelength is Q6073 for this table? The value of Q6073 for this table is 6069.53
